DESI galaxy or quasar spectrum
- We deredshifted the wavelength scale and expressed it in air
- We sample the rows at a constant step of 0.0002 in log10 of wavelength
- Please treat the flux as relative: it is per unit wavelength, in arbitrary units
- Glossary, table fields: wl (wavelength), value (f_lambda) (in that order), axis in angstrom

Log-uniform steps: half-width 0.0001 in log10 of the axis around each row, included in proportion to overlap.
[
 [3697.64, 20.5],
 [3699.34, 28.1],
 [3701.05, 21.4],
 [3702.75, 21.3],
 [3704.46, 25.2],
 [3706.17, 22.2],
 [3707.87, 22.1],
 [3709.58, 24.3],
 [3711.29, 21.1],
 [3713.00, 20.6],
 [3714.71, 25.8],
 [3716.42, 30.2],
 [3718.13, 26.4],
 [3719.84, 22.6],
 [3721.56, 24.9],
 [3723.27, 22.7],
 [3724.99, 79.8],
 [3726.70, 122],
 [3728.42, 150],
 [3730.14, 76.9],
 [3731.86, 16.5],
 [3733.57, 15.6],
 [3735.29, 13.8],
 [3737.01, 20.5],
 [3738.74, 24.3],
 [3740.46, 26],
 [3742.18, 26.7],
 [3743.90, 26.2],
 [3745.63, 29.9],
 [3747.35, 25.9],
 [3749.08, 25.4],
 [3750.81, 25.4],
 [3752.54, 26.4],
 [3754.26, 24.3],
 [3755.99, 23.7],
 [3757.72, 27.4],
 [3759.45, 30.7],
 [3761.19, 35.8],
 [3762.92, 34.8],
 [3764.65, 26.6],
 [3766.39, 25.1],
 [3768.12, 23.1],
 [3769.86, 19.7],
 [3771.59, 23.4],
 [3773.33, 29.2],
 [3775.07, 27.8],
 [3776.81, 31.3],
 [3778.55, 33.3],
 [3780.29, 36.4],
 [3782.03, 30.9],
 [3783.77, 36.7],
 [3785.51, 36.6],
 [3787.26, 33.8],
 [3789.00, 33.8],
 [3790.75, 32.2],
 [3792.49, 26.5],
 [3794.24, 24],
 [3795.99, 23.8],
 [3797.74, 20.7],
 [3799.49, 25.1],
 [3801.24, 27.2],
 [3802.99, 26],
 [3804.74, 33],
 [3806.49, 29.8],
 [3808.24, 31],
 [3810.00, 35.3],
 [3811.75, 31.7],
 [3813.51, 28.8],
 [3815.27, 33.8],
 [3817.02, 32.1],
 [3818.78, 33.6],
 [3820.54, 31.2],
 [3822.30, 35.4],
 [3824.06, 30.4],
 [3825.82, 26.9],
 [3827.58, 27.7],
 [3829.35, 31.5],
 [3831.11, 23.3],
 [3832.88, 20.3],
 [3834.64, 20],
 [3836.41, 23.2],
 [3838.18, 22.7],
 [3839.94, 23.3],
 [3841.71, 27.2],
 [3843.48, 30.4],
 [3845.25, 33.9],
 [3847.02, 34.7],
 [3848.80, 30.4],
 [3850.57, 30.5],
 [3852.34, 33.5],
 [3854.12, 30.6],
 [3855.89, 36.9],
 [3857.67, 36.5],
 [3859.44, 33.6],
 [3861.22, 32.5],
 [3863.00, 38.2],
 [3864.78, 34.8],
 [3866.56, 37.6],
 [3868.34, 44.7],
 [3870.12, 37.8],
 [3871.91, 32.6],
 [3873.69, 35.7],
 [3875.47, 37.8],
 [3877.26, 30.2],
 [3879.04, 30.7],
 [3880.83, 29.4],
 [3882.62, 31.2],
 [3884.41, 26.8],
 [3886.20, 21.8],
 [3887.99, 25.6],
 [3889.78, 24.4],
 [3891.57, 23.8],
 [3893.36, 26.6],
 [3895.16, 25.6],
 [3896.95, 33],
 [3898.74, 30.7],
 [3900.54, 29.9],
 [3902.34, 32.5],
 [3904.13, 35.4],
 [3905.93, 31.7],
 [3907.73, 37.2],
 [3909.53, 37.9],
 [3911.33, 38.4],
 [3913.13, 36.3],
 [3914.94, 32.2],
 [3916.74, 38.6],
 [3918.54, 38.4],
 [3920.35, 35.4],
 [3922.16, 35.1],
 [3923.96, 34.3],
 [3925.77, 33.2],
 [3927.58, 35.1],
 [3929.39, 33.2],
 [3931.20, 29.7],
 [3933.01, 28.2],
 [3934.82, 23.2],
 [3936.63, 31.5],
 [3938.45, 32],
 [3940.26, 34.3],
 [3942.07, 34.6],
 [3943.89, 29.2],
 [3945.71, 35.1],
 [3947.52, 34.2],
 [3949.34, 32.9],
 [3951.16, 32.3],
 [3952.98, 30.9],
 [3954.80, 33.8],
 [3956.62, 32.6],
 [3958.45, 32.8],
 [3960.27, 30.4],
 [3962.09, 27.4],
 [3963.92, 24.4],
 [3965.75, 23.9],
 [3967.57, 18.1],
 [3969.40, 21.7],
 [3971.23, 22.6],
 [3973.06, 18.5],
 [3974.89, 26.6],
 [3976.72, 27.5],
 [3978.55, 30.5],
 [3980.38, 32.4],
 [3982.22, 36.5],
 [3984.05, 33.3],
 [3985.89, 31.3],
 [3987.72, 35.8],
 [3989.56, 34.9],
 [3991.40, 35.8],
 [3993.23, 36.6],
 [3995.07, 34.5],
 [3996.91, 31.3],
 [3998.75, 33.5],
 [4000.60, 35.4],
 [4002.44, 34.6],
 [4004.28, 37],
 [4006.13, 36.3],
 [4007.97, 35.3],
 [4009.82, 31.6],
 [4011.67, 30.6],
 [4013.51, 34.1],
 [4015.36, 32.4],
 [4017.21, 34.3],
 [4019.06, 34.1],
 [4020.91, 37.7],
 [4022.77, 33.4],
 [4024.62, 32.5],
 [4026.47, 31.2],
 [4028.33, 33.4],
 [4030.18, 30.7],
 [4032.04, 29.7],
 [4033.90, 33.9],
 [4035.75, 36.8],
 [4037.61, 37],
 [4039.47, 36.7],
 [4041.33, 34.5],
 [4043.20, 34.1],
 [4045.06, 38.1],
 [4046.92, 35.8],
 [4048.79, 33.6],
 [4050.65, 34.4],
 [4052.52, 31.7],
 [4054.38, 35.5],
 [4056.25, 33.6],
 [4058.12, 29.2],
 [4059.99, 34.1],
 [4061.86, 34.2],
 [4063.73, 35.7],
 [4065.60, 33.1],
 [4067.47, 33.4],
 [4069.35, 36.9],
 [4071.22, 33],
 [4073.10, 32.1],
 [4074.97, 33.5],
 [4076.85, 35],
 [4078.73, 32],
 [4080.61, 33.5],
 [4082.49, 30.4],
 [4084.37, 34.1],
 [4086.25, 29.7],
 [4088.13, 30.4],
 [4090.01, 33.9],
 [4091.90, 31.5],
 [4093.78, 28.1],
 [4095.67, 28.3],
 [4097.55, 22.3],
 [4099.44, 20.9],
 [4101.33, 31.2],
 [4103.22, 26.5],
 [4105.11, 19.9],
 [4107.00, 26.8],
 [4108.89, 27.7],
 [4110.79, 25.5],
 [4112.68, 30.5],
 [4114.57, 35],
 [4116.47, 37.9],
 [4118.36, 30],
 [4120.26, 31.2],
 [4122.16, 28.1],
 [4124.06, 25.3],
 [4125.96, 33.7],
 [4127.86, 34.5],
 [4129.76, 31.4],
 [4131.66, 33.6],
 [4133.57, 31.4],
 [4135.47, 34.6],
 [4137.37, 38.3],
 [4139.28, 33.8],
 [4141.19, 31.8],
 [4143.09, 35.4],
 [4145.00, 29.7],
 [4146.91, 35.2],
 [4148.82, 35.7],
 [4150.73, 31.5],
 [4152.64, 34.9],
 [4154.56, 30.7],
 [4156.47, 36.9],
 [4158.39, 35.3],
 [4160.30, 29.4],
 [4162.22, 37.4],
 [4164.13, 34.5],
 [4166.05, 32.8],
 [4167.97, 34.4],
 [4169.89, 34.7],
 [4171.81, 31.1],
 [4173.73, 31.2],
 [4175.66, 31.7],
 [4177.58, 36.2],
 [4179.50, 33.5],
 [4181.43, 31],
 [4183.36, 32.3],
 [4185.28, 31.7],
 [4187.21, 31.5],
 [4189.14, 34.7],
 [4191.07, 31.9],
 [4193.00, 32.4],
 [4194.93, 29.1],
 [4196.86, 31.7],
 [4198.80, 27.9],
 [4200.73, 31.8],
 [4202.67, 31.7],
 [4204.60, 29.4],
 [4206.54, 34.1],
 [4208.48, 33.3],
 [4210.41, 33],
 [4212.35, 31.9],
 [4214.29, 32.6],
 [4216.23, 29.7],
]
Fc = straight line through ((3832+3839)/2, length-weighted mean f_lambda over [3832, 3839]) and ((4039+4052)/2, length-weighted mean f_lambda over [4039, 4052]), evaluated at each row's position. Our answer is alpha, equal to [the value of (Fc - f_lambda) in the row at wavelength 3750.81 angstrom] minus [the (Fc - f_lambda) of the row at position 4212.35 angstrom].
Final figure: -23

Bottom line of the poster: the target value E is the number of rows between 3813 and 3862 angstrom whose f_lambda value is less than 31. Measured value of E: 15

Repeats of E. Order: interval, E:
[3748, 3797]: 18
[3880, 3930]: 10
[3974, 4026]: 4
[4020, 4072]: 3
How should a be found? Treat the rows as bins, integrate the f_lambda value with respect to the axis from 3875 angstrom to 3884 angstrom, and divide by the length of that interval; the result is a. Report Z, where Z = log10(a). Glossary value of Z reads 1.495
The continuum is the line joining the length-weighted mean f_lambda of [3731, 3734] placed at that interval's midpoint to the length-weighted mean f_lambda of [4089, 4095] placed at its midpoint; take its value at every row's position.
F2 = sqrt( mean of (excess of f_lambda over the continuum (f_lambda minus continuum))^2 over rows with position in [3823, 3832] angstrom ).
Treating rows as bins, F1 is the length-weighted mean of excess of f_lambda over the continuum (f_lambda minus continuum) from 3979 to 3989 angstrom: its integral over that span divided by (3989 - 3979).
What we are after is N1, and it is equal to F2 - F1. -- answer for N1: 1.2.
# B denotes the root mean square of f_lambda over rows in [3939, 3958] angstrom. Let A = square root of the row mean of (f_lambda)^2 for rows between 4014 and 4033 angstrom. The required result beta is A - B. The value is 0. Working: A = 33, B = 33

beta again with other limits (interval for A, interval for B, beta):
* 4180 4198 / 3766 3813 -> 2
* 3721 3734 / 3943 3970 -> 50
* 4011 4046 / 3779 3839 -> 4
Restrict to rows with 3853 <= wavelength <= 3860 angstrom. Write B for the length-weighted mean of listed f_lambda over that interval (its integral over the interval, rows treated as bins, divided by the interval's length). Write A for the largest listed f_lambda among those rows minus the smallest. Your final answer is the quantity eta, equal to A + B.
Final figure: 40.7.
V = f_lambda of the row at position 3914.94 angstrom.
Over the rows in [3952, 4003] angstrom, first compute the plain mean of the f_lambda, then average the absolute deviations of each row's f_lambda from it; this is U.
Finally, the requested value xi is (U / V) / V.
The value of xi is 0.0043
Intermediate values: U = 4.4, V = 32.2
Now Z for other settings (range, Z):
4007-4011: 1.522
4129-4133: 1.511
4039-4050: 1.549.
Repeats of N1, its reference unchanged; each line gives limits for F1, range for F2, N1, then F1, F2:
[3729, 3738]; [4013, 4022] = -9.3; 16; 6.8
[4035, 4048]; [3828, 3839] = -2.2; 7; 5.0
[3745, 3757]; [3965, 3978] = -4.2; 9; 4.7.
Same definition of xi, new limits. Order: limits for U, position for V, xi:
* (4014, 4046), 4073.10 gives 0.0018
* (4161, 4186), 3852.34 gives 0.0015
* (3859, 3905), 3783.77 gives 0.0031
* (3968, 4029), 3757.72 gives 0.0042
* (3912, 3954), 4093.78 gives 0.0031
